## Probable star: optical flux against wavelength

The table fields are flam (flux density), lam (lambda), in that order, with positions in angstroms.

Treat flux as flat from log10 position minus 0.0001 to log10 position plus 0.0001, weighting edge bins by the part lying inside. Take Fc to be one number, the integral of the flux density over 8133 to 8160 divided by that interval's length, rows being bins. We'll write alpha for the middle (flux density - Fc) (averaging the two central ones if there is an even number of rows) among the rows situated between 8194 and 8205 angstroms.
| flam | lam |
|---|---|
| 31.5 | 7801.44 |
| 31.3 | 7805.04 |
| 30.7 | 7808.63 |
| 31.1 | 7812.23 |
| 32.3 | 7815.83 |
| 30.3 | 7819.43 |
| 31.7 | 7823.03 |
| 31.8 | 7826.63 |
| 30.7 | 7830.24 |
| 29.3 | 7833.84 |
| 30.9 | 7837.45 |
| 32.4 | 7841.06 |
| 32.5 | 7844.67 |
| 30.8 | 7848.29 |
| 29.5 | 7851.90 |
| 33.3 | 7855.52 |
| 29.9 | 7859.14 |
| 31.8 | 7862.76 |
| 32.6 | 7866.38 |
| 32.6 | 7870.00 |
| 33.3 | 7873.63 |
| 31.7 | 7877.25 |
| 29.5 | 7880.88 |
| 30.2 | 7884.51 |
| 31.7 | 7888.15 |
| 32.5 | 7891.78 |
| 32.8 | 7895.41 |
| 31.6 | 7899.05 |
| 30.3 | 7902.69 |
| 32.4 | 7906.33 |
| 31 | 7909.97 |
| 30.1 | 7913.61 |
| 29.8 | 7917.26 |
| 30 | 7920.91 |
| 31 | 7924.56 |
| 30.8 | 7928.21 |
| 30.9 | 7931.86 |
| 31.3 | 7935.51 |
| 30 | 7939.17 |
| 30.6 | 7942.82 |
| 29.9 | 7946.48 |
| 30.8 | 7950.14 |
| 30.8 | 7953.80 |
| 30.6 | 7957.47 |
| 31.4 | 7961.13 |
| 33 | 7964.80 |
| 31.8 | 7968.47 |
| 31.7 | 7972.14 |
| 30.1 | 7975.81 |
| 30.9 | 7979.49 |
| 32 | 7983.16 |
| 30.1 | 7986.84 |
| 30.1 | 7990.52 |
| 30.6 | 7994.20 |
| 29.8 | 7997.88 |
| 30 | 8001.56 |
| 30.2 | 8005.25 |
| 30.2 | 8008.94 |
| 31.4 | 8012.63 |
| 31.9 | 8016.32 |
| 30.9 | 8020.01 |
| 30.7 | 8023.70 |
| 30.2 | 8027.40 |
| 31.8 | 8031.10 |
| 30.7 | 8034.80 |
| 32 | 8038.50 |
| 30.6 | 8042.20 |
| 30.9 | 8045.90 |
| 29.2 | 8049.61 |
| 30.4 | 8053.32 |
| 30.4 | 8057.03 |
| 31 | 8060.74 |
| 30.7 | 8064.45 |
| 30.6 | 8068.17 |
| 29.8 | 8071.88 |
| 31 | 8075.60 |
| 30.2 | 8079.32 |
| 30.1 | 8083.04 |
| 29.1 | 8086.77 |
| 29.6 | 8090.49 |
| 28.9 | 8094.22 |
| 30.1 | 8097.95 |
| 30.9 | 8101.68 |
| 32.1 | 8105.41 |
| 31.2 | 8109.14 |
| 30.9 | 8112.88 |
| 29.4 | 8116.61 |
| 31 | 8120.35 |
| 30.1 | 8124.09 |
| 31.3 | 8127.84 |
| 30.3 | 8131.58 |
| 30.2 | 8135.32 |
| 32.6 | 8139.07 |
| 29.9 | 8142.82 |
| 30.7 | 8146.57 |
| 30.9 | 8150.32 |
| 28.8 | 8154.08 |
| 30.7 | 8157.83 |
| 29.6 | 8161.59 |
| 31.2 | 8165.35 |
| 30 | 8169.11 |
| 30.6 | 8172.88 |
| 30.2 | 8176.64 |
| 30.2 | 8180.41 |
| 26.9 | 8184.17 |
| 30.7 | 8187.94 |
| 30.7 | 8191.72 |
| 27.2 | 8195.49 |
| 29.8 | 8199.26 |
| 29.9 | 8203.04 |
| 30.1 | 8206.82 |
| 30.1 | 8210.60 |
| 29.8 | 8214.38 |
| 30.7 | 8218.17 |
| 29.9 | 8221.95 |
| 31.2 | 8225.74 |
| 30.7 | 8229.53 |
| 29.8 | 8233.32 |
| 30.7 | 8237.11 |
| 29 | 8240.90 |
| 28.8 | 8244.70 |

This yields -0.73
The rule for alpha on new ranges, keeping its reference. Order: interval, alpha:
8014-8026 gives 0.37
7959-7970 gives 1.27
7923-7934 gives 0.37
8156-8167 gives 0.17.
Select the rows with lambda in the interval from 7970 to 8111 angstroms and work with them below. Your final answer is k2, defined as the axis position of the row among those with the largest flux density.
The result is 8105.41 angstroms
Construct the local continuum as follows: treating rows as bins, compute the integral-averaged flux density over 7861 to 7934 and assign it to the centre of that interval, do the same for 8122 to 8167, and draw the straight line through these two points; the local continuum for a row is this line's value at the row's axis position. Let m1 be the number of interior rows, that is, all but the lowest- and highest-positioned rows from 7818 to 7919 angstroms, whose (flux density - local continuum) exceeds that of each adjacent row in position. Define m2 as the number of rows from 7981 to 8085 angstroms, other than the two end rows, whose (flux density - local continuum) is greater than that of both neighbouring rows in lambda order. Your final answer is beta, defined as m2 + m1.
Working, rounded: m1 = 6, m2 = 7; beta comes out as 13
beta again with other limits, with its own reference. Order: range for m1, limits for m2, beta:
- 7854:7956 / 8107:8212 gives 15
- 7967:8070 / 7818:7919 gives 13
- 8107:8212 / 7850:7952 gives 16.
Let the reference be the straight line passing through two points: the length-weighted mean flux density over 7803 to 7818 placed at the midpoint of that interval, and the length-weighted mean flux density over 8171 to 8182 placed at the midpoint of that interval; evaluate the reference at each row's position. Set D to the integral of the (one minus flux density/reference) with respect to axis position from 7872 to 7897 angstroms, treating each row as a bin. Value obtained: -0.4 angstroms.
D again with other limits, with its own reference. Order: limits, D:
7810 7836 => 0.2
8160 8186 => 0.5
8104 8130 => -0.3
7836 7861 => -0.1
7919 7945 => 0.3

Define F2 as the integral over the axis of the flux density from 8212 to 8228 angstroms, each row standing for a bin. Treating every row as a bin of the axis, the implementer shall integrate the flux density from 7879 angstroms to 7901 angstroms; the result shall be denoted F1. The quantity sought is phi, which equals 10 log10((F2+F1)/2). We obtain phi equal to 27.7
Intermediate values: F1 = 690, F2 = 486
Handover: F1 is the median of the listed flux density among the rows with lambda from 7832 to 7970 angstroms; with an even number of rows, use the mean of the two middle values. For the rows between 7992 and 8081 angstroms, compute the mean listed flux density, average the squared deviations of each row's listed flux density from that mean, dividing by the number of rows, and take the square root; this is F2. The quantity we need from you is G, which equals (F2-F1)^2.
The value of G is 917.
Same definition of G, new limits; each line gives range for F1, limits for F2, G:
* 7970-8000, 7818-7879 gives 849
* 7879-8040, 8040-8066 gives 915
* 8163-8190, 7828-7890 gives 835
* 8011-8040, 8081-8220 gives 904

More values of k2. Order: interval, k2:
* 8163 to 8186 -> 8165.35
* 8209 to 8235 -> 8225.74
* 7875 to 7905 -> 7895.41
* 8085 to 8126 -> 8105.41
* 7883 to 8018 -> 7964.80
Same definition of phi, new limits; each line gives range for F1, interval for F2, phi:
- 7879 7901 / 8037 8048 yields 27.1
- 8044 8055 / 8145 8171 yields 27.5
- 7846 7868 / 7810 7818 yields 26.7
